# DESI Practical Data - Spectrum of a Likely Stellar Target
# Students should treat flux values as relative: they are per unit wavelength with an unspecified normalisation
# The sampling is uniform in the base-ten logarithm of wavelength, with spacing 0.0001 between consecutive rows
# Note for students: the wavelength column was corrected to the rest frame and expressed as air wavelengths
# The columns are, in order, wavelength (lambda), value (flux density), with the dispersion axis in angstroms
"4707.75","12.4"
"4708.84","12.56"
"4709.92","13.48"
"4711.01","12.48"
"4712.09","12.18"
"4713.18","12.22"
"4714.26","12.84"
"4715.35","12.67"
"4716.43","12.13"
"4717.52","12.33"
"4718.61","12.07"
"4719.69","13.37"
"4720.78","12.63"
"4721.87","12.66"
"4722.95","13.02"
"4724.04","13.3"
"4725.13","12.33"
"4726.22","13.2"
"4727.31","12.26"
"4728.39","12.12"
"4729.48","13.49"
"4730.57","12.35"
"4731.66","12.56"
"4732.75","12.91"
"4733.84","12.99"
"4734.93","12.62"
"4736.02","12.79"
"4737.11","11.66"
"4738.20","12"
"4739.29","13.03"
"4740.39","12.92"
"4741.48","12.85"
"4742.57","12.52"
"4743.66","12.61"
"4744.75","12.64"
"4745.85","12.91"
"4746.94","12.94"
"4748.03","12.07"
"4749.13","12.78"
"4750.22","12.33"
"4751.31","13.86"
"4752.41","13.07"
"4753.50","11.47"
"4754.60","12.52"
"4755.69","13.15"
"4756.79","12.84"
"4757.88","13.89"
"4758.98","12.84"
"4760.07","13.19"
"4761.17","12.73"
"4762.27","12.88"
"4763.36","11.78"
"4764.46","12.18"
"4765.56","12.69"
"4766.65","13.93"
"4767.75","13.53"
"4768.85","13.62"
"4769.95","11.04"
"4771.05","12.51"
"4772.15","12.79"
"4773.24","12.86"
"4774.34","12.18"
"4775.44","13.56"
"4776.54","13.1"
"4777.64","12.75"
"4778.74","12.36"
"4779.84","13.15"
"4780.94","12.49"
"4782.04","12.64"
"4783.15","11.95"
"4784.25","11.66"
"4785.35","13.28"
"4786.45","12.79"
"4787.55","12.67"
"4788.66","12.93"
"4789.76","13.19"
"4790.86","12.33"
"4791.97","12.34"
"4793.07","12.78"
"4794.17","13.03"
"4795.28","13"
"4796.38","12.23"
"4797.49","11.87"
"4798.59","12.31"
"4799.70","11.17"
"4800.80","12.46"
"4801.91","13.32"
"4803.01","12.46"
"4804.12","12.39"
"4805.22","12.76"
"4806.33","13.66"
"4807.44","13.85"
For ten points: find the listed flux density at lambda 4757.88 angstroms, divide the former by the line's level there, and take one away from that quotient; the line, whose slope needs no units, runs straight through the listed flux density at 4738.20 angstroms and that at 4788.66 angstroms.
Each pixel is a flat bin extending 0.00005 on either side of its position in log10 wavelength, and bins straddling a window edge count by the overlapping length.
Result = 0.12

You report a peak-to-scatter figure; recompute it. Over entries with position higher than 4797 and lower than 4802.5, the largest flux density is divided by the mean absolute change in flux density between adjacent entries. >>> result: 14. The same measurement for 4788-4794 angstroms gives 34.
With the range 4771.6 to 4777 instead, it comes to 21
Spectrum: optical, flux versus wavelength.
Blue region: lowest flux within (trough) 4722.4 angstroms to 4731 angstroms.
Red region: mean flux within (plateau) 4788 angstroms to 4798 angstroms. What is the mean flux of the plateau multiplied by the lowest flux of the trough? 153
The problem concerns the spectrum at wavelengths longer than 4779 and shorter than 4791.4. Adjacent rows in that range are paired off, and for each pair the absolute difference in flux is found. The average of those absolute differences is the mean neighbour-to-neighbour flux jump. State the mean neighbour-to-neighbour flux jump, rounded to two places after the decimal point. 0.54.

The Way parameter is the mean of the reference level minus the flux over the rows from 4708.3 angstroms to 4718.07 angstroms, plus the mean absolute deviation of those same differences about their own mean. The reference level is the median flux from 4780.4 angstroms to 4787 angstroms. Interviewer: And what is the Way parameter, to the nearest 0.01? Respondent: 0.33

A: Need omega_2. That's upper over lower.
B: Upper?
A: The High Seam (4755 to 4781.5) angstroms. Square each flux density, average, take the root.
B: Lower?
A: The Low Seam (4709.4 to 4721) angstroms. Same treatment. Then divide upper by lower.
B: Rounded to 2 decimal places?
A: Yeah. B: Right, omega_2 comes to 1.02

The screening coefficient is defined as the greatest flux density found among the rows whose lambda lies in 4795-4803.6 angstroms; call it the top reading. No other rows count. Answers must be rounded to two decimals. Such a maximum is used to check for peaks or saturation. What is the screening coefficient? 13.32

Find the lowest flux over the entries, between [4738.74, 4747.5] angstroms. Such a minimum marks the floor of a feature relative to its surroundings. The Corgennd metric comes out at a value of 12.52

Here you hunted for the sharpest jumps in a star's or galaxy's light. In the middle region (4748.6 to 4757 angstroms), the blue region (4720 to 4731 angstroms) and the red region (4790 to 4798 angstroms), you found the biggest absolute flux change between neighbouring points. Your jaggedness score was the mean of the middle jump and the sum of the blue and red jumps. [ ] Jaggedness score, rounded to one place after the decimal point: 1.9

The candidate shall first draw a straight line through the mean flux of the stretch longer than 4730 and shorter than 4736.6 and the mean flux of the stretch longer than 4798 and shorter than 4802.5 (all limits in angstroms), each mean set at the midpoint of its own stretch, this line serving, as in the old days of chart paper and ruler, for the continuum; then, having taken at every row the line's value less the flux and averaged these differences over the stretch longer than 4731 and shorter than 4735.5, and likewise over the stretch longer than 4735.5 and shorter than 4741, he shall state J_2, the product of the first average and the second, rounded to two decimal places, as -0.01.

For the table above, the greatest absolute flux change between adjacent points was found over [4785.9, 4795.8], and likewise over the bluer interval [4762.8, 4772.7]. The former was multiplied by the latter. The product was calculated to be 2.22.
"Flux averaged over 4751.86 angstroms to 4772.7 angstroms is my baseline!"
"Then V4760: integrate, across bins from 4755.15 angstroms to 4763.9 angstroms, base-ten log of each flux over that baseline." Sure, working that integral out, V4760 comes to 0.038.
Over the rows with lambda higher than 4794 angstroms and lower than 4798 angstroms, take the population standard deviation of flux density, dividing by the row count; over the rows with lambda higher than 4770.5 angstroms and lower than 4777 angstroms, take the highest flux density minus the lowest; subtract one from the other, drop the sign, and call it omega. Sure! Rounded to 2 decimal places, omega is 0.88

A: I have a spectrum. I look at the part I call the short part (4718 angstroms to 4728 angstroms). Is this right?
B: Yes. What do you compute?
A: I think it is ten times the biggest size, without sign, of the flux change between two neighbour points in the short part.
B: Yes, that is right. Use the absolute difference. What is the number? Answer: 13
